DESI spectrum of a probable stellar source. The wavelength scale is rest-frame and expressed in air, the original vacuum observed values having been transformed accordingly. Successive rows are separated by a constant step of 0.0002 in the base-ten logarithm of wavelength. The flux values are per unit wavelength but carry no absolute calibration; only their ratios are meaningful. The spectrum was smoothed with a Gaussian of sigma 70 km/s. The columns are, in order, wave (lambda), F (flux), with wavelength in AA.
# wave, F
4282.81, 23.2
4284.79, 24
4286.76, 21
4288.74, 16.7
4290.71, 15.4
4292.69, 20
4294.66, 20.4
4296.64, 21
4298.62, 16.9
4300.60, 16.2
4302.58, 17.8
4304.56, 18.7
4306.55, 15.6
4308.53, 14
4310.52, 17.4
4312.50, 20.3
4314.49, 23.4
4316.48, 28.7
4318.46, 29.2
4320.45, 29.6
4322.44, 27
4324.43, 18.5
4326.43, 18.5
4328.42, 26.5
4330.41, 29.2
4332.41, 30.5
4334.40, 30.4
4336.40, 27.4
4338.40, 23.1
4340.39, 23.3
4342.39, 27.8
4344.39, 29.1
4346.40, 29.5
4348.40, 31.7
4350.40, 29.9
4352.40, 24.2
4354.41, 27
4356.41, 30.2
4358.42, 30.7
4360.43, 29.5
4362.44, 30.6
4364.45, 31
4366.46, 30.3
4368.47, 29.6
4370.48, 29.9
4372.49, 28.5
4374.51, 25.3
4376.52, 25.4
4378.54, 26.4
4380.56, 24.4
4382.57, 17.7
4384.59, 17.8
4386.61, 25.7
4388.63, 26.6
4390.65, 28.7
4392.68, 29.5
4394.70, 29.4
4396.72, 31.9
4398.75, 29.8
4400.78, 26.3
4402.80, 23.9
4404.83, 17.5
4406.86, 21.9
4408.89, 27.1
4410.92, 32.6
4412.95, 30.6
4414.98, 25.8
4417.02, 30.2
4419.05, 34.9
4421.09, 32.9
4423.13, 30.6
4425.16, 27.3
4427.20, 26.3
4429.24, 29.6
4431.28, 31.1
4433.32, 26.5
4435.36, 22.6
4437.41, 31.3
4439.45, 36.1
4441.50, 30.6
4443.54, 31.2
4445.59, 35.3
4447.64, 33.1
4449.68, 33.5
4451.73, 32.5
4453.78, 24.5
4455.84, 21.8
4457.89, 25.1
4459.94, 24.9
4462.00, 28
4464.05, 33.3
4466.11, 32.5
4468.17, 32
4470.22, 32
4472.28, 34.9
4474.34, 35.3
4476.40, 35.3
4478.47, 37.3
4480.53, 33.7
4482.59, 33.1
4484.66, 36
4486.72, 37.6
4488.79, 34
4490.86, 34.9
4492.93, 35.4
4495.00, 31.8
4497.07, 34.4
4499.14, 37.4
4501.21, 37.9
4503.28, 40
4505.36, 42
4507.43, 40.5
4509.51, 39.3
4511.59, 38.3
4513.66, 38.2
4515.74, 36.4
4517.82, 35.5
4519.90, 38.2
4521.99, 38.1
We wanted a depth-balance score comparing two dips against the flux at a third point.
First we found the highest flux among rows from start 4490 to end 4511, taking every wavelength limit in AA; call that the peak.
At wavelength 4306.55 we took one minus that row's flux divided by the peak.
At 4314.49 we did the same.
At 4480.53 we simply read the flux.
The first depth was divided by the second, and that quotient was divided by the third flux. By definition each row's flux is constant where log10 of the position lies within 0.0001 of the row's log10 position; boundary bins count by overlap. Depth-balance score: 0.042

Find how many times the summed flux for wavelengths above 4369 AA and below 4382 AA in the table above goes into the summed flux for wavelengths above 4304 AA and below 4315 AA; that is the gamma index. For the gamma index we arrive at 0.68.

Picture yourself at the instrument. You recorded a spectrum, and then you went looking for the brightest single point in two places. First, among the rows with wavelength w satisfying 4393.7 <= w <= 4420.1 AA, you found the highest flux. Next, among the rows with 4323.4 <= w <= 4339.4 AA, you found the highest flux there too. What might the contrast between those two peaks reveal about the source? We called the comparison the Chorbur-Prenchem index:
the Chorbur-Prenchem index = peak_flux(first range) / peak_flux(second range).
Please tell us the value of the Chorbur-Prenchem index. 1.14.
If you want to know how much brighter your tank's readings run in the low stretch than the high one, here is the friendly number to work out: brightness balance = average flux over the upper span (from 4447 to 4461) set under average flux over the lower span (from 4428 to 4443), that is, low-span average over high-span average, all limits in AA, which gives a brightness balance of 1.1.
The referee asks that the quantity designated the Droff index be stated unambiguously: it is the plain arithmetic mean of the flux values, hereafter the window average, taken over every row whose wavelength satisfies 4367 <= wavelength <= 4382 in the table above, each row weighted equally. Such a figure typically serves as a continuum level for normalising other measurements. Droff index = 27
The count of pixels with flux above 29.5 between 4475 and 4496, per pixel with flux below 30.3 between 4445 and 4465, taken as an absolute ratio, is 2.0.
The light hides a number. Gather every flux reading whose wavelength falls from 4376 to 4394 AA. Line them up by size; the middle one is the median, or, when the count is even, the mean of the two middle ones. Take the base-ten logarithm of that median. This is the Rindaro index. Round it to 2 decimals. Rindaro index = 1.41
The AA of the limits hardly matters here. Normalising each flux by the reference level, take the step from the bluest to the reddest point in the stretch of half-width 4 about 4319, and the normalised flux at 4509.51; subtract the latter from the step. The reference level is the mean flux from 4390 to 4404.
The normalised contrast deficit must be -1.4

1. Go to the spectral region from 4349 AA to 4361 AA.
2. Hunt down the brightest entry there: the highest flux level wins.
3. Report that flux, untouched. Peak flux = 30.7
